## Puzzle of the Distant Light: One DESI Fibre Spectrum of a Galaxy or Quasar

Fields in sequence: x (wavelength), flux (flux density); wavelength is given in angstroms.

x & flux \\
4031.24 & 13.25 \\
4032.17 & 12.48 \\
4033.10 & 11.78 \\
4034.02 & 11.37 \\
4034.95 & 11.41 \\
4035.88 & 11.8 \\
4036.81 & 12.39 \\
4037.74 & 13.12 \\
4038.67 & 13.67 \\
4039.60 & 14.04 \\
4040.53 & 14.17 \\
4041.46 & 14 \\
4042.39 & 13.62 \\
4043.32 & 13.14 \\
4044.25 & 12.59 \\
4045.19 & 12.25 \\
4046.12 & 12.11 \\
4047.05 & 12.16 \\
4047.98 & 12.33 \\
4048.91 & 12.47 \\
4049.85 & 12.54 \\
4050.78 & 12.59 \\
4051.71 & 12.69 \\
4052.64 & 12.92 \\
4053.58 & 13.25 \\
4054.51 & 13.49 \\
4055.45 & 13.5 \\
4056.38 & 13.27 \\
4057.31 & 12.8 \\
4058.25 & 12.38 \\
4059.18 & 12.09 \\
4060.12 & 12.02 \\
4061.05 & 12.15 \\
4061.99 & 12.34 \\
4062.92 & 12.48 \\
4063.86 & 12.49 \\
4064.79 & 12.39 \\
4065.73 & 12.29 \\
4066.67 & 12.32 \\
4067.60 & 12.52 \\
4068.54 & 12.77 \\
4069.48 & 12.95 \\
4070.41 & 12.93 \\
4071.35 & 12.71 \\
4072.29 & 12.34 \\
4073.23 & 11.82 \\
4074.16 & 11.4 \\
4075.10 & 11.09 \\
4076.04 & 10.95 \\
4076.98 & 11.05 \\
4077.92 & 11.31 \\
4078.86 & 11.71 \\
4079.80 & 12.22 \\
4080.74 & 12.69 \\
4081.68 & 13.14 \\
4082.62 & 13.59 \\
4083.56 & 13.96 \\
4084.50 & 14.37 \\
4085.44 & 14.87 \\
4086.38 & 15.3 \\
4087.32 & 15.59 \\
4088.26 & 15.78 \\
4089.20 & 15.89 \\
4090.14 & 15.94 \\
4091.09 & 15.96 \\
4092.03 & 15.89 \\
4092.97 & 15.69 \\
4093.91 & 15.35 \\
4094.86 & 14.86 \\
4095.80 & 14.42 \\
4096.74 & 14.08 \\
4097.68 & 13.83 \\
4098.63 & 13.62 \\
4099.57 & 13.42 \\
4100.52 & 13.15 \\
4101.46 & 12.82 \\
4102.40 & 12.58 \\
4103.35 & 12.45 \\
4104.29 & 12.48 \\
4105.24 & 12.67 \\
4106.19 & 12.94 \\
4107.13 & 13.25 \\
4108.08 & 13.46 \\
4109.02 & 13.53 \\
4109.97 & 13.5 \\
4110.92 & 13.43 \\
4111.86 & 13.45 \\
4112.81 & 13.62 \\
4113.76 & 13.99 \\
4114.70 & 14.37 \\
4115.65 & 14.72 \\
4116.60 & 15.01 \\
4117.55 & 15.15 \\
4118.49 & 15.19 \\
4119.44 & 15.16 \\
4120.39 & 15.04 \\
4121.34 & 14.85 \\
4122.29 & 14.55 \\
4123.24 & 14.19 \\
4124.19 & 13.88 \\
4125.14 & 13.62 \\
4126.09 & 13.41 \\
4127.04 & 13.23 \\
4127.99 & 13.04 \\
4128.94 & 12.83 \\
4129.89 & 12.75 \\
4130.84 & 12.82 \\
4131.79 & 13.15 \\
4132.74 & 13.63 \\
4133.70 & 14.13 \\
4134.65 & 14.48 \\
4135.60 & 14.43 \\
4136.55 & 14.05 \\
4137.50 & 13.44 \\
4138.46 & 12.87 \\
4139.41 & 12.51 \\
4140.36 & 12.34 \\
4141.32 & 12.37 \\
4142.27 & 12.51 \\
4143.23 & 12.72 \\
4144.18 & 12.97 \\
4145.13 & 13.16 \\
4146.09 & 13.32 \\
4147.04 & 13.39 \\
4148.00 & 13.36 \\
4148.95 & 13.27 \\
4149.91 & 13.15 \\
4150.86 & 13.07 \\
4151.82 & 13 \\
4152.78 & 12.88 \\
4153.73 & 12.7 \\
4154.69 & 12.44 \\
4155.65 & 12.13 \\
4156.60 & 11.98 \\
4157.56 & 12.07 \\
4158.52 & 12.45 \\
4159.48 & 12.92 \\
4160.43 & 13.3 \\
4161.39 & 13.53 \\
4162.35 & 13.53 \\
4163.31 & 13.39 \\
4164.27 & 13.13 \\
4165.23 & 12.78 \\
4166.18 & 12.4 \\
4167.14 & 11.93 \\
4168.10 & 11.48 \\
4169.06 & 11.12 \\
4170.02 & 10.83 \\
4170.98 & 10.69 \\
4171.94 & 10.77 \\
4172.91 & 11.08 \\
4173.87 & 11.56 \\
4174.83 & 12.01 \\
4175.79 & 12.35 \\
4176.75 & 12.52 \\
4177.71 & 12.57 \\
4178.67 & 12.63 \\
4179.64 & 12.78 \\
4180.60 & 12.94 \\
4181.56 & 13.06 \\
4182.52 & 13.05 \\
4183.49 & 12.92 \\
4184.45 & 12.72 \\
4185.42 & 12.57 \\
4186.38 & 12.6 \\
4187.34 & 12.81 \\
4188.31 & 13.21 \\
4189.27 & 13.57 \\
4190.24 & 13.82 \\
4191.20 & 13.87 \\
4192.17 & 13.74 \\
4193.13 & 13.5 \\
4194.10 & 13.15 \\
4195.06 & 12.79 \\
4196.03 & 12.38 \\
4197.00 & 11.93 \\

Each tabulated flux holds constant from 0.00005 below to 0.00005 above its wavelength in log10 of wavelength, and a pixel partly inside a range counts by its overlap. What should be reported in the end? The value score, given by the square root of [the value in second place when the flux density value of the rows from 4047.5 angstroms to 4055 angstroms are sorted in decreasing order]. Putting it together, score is 3.64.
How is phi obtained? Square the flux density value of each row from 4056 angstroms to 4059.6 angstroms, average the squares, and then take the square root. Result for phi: 12.6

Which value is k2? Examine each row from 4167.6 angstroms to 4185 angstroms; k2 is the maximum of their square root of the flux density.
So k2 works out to 3.61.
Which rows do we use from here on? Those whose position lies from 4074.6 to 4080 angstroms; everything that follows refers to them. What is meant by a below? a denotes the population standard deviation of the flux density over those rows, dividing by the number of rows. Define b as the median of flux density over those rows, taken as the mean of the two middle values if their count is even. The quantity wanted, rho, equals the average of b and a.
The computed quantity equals 5.82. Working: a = 0.45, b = 11.2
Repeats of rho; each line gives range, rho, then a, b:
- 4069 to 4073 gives 6.53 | 0.25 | 12.8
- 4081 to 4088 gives 7.60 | 0.84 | 14.4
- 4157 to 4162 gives 6.73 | 0.54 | 12.9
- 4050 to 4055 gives 6.63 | 0.34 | 12.9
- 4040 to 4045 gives 7.10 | 0.58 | 13.6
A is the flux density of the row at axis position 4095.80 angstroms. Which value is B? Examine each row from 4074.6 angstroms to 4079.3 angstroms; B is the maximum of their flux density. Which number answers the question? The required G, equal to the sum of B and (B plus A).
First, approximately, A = 14.42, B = 11.71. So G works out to 37.8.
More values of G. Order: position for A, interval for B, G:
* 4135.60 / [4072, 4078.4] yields 39.1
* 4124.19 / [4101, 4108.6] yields 40.8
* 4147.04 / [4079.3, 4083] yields 40.6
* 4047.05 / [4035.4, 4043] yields 40.5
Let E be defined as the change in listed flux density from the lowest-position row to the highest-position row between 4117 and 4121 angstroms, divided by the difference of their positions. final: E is -0.04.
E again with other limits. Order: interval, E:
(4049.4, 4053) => 0.14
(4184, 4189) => 0.13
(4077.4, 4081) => 0.49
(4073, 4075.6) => -0.39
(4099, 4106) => -0.13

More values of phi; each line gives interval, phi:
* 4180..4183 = 13.0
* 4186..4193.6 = 13.4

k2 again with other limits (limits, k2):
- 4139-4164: 3.68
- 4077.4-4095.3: 3.99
